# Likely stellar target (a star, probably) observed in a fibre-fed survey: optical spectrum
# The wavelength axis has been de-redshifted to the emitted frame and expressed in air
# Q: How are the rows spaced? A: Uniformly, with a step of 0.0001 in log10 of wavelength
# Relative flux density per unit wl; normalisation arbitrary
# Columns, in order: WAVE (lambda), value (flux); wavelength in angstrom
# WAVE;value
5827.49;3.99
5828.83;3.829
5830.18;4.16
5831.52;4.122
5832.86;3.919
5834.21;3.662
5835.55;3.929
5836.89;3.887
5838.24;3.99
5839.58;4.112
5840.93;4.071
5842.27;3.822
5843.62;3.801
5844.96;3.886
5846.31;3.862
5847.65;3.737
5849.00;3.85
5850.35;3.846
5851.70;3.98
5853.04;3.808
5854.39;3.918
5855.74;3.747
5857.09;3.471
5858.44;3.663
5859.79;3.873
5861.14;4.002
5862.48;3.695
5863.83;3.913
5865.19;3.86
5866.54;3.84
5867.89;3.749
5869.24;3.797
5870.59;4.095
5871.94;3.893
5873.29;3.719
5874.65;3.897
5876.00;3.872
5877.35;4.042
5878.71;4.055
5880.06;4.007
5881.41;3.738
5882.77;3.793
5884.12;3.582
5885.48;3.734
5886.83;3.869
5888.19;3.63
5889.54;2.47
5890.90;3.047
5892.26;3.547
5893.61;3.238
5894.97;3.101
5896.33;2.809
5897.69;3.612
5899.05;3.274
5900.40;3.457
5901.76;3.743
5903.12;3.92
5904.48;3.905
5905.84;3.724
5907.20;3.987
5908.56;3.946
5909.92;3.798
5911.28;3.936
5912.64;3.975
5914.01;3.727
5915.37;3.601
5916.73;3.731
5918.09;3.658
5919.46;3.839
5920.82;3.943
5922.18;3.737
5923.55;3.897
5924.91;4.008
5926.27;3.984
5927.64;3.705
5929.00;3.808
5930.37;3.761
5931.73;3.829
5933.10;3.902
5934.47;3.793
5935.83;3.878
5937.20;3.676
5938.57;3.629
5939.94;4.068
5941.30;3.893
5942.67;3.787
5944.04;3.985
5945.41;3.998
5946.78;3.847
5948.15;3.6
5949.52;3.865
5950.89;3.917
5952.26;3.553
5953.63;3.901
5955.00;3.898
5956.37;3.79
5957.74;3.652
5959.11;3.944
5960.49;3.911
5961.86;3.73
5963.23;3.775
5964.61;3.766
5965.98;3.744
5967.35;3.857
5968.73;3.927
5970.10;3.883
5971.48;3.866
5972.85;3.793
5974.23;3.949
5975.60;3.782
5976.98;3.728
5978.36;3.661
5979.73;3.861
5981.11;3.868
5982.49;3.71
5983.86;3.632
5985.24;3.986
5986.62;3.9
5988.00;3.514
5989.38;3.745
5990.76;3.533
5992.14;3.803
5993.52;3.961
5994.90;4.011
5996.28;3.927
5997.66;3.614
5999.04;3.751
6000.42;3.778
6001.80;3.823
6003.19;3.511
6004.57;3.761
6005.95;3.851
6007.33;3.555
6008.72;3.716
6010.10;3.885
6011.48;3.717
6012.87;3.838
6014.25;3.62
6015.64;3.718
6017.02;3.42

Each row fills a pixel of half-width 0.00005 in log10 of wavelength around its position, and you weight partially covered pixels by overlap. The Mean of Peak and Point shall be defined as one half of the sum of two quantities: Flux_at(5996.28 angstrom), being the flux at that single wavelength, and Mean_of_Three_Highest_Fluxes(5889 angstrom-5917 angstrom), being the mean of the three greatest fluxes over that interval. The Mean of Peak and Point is 3.95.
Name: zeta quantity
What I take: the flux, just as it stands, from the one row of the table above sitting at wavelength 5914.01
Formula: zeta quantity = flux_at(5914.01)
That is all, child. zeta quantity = 3.727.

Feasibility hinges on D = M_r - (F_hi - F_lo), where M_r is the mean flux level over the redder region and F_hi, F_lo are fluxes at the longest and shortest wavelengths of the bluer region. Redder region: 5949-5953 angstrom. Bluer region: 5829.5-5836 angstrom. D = 4.01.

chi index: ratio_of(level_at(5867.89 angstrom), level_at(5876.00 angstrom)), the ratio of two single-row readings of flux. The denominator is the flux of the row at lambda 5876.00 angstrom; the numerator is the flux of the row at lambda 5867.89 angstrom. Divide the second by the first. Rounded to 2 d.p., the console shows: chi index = 0.97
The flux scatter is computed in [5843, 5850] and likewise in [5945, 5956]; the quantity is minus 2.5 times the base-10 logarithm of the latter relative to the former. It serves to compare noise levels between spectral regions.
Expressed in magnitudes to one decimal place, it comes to -1.1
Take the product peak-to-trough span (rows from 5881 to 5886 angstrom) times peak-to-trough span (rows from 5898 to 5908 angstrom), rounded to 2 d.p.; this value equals 0.15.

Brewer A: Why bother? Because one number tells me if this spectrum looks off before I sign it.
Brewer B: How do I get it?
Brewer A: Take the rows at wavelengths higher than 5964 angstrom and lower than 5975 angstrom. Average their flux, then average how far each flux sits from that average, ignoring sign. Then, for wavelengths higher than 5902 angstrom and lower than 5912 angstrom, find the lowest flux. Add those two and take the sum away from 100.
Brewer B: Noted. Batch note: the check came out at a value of 96.2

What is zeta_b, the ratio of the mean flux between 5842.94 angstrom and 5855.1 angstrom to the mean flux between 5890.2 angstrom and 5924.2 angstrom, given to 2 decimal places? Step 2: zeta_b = 1.06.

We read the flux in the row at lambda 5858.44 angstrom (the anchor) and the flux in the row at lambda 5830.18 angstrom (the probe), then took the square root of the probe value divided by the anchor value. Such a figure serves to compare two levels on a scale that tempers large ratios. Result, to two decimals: 1.07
